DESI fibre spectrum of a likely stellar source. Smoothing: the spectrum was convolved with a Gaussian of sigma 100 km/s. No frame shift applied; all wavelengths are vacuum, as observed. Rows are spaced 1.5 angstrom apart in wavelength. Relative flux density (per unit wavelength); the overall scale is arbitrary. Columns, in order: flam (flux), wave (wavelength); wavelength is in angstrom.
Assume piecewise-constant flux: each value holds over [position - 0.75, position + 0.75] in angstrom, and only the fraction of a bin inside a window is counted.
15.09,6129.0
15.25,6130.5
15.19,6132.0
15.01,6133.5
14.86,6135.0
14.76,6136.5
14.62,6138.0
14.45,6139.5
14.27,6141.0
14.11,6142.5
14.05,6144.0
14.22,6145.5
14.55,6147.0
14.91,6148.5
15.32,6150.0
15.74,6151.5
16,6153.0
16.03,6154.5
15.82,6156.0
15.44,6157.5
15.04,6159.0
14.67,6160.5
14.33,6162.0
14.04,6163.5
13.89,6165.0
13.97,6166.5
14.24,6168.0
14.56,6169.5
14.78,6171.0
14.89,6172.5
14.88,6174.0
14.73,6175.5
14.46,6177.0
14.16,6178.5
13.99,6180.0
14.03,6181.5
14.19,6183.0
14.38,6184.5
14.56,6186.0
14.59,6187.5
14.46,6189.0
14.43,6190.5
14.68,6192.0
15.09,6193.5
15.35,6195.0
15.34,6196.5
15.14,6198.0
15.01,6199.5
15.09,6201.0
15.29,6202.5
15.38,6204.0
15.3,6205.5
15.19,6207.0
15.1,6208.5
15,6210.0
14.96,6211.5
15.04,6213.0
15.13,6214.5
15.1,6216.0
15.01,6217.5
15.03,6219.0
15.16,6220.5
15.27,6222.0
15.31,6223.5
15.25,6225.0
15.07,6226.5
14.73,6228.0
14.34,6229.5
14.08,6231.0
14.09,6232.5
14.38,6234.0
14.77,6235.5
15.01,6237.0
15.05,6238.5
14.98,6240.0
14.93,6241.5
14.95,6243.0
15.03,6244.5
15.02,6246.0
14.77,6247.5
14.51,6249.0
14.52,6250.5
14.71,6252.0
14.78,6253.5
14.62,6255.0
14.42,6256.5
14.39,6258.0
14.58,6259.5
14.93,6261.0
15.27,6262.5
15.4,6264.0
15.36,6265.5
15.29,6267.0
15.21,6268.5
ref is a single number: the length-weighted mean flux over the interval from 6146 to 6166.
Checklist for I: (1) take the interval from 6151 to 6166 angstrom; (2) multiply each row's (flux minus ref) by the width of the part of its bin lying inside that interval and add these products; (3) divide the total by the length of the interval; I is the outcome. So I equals 0.03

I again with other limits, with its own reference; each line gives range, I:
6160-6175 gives -0.61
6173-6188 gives -0.63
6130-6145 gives -0.40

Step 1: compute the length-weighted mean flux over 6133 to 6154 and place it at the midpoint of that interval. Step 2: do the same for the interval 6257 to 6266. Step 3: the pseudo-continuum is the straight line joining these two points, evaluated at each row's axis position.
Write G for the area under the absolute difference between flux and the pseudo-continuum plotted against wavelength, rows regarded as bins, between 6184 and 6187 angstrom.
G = 1.1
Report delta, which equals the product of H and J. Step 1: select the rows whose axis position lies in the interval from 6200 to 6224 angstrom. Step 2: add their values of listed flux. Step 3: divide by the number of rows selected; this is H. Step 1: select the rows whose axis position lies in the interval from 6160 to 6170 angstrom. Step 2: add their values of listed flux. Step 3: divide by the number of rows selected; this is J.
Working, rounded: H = 15.1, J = 14.2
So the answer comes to 216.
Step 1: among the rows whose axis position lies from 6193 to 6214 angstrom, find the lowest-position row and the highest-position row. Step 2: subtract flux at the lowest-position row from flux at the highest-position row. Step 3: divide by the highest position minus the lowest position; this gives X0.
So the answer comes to -0.003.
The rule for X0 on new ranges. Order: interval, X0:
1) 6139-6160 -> 0.030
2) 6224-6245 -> -0.011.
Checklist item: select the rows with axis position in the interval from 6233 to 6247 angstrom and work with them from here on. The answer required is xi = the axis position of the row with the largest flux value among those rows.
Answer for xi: 6238.5 angstrom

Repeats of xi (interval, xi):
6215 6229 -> 6223.5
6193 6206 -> 6204.0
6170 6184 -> 6172.5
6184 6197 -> 6195.0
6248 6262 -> 6261.0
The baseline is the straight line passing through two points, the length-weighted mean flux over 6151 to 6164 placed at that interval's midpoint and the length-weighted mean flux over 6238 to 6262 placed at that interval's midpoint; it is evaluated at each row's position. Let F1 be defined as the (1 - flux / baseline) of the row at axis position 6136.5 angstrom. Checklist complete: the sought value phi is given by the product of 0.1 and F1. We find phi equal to 0.0039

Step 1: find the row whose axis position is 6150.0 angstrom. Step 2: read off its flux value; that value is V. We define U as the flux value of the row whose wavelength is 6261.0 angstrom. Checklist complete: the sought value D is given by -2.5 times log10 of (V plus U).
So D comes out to -3.70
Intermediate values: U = 14.93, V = 15.32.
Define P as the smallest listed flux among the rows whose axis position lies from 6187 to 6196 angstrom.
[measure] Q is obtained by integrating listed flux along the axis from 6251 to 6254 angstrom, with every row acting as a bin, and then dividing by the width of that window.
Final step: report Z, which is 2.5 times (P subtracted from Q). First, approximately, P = 14.43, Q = 14.7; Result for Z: 0.7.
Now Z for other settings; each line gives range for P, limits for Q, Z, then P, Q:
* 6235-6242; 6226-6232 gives -0.6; 14.77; 14.5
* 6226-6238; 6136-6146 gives 0.7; 14.08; 14.3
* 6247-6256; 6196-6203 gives 1.6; 14.51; 15.2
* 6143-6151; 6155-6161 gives 3.1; 14.05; 15.3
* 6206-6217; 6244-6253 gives -0.5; 14.96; 14.8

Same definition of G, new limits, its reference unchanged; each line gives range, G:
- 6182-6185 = 1.8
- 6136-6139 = 0.3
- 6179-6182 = 2.5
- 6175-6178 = 0.9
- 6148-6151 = 1.2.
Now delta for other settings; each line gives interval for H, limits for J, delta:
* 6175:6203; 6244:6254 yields 217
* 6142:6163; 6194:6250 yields 225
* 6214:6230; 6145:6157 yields 230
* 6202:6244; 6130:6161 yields 224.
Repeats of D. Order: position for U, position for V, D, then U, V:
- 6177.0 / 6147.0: -3.66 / 14.46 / 14.55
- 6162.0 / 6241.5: -3.67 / 14.33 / 14.93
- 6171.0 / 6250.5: -3.67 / 14.78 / 14.52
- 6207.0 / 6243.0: -3.70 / 15.19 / 14.95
